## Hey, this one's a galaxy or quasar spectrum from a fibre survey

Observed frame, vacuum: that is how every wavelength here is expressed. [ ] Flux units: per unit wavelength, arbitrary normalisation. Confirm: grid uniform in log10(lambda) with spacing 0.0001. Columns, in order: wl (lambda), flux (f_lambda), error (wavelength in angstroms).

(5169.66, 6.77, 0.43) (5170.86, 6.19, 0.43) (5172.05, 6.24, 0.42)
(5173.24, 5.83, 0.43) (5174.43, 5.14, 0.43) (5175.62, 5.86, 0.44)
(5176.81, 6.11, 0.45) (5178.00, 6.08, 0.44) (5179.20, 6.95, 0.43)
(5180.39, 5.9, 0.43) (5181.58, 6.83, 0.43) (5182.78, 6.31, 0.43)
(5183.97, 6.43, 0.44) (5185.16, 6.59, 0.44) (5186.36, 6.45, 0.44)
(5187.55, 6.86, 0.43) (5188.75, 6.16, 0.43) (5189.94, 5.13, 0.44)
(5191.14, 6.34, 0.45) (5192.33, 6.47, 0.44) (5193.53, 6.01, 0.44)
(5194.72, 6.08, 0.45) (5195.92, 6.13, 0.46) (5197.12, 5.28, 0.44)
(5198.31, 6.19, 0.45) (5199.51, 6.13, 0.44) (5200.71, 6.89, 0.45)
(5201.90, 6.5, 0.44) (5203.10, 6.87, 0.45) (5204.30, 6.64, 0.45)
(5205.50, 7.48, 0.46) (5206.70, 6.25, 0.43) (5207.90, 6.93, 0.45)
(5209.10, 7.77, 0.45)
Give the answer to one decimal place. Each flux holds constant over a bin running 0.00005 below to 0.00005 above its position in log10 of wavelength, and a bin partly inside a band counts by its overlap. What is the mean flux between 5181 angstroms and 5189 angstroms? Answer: 6.5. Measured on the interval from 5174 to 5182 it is 6.1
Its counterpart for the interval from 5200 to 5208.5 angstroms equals 6.8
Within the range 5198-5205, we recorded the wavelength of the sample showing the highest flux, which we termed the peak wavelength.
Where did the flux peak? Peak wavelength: 5200.71 angstroms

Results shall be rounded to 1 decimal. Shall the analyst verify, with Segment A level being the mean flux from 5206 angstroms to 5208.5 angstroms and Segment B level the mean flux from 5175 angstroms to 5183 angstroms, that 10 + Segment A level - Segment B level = 10.3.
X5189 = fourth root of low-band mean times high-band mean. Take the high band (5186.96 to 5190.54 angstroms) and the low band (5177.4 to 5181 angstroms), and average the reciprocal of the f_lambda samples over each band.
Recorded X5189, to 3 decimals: 0.404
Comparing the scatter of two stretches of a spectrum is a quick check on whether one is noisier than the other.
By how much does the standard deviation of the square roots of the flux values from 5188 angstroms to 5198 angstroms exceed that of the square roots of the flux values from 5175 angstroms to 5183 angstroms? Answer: 0.015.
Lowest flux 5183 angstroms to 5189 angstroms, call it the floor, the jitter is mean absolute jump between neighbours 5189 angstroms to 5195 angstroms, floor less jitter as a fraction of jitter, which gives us 12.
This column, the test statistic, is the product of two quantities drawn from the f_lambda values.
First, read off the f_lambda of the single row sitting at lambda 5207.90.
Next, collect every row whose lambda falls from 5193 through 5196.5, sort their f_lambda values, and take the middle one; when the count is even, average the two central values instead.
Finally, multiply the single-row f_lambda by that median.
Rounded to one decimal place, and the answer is 42.1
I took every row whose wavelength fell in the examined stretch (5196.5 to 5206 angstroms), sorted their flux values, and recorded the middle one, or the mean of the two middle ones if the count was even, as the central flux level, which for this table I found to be 6.6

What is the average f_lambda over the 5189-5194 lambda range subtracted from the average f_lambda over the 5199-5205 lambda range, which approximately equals 0.6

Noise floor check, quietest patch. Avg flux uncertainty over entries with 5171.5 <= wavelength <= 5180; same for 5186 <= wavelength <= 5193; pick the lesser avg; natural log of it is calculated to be -0.834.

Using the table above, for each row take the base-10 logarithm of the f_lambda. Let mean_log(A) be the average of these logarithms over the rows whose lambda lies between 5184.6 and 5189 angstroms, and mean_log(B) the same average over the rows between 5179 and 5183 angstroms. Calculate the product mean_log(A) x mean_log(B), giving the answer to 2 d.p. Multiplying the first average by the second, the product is 0.66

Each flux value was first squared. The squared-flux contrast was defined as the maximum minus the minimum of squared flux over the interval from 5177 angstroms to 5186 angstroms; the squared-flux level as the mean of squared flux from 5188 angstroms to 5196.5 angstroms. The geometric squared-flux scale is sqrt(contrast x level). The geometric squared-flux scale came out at 22.3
